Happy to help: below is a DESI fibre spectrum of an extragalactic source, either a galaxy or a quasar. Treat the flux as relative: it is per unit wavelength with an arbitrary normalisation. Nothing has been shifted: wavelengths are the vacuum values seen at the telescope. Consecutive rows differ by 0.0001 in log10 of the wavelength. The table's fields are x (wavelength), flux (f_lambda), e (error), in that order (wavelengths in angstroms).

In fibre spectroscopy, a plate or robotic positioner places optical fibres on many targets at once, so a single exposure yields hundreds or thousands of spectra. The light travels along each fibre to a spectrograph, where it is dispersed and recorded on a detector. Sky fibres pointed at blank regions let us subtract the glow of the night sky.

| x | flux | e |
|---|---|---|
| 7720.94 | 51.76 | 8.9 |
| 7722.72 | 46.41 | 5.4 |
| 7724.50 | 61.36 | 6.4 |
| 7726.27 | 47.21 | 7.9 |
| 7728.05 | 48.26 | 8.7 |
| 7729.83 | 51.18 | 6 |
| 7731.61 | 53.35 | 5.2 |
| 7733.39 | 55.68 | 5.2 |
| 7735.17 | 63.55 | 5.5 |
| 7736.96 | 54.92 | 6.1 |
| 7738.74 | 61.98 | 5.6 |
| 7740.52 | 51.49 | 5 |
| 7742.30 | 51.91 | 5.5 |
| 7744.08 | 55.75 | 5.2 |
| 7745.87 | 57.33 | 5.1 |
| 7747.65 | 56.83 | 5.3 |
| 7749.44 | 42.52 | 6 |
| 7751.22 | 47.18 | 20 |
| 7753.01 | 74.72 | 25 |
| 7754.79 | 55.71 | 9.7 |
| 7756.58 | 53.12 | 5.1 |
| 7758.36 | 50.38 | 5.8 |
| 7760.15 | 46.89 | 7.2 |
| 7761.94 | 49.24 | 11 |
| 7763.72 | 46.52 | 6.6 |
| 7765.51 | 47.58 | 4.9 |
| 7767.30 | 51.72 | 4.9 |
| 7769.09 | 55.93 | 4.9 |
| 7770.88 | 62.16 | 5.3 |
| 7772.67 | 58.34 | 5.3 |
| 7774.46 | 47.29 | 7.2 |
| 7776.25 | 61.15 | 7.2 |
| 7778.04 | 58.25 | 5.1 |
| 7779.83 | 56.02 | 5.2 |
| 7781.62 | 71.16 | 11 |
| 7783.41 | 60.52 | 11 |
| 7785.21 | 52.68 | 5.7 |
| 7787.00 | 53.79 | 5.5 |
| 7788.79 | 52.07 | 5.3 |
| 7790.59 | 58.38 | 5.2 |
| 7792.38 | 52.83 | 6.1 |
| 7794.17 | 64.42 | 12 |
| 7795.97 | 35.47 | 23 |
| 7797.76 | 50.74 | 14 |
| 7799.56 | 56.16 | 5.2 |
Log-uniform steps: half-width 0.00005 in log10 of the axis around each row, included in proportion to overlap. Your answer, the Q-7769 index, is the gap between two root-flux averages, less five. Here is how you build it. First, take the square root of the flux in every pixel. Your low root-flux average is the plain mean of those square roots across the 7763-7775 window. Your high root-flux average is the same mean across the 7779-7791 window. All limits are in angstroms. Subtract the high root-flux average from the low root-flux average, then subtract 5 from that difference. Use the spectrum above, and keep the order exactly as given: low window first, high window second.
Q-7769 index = -5.3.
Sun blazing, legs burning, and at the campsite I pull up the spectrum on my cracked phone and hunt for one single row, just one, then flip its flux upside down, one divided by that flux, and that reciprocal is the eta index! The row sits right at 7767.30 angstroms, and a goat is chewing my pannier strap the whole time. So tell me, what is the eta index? 0.0193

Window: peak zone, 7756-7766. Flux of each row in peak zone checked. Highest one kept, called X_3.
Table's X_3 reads 53.12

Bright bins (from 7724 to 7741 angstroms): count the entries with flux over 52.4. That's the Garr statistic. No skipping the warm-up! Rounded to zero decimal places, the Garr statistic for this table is 6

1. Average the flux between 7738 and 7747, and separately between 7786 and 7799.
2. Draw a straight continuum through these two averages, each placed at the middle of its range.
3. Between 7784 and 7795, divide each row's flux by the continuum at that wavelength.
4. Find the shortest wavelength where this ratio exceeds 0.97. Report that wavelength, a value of 7785.21 angstroms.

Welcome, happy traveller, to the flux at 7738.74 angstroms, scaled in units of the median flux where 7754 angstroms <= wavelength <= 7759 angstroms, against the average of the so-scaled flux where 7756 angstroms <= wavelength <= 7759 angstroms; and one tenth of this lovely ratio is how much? 0.120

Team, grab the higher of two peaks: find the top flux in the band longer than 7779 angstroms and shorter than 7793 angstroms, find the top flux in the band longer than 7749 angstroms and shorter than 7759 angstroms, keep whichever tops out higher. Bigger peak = 74.7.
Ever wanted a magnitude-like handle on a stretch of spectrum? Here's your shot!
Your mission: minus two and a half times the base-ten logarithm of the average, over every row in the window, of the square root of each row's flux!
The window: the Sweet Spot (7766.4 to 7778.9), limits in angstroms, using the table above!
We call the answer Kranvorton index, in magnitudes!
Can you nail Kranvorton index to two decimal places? -2.19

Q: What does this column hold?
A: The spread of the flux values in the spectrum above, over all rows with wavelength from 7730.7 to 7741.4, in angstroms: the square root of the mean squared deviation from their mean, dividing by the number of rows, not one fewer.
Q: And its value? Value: 4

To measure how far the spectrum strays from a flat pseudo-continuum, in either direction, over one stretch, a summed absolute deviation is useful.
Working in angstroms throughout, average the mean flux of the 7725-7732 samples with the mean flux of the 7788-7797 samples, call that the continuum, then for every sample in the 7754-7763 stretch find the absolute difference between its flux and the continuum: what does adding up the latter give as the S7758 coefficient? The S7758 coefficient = 14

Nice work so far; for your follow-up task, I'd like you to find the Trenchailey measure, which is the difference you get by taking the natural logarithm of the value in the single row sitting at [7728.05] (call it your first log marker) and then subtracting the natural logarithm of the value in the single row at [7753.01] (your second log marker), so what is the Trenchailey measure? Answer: -0.44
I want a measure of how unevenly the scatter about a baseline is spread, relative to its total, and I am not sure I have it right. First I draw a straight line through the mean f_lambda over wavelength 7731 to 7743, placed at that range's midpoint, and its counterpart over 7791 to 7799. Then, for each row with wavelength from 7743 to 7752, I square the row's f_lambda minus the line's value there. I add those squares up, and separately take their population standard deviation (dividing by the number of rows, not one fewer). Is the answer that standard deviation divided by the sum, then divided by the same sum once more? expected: 0.0012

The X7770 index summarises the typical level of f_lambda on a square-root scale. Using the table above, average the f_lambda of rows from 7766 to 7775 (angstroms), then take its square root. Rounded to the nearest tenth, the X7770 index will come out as 7.4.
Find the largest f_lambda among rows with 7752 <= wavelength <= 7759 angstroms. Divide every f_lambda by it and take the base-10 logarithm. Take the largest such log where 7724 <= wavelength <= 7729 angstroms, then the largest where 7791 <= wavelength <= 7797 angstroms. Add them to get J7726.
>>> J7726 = -0.15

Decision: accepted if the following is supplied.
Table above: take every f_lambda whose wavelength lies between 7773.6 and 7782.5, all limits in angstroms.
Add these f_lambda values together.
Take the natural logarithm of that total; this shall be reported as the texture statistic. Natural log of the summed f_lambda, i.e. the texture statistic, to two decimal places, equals 5.68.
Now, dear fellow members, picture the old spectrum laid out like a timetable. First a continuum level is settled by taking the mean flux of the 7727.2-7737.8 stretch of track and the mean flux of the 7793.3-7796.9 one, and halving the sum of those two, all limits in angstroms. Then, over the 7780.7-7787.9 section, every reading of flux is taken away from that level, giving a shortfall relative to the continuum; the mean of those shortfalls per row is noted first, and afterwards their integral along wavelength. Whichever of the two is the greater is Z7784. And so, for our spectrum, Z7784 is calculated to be -7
